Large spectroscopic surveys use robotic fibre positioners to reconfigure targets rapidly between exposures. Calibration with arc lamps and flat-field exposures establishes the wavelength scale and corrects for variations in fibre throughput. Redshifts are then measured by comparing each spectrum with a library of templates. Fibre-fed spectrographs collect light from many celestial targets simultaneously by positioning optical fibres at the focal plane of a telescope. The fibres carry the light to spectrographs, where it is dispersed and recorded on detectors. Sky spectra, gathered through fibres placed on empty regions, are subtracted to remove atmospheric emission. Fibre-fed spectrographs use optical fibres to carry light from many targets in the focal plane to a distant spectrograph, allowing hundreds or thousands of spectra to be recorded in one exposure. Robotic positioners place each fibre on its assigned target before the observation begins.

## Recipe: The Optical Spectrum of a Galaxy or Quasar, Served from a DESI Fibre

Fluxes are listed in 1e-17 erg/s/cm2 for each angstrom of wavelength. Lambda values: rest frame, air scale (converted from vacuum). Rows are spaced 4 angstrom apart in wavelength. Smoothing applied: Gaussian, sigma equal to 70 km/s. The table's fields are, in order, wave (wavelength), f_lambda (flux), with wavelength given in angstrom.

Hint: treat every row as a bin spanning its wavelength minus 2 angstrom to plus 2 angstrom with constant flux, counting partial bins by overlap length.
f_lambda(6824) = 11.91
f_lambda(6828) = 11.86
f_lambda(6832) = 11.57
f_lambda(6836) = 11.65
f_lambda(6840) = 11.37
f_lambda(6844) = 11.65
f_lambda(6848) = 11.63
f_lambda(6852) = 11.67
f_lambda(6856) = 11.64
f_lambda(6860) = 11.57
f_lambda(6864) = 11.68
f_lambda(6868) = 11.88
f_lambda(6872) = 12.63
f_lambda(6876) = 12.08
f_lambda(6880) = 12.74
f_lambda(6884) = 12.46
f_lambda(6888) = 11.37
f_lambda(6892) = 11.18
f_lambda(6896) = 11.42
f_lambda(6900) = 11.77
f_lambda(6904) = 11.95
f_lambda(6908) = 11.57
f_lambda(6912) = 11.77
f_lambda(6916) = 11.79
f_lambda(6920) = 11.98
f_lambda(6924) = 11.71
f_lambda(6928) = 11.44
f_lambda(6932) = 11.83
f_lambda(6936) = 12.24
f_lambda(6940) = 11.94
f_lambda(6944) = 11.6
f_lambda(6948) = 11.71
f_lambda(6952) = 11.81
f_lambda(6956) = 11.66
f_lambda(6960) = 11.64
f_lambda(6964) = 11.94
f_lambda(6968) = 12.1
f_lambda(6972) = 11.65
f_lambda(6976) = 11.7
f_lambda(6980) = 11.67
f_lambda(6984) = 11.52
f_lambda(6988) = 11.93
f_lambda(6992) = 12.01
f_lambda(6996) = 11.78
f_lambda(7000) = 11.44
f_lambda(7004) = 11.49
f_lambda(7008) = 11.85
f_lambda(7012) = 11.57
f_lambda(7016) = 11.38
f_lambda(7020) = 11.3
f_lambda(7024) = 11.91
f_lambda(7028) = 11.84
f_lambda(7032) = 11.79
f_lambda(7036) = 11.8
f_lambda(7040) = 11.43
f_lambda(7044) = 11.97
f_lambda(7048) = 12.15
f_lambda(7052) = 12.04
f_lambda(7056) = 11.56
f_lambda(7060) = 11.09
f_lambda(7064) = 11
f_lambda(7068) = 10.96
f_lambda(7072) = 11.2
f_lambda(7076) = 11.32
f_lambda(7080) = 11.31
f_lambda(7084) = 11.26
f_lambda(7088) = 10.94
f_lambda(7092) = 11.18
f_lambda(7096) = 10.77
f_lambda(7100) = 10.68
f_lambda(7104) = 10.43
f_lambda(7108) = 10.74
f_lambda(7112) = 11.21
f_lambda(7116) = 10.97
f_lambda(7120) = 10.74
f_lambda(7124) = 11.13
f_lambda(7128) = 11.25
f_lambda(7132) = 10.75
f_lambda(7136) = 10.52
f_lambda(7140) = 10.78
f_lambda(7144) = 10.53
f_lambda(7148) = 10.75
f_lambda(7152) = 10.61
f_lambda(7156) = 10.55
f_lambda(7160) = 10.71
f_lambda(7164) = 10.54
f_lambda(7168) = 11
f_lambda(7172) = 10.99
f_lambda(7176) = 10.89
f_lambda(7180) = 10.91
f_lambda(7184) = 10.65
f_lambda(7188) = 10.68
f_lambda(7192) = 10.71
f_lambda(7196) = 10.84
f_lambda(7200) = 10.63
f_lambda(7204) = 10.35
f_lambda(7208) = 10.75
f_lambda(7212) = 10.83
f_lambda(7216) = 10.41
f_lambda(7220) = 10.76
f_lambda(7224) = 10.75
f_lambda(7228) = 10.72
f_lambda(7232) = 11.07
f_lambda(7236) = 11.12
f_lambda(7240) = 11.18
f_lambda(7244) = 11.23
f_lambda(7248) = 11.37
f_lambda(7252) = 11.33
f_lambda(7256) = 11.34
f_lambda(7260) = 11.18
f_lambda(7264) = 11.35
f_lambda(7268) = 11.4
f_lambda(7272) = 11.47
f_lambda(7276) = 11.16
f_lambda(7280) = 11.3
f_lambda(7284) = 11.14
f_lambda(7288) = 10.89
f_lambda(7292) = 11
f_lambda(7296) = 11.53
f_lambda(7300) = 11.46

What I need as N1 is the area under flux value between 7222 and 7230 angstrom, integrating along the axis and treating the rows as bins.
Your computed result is 86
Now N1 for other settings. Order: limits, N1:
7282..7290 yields 88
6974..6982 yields 93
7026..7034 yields 95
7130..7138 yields 85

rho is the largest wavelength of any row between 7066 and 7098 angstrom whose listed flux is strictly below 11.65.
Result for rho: 7096 angstrom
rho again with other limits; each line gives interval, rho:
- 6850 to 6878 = 6860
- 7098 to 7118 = 7116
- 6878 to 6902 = 6896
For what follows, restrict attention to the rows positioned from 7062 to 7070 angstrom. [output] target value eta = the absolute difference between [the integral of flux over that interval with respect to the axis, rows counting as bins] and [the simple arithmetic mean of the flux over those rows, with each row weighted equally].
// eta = 77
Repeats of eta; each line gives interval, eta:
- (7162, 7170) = 75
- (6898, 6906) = 83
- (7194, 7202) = 75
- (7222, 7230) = 75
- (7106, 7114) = 77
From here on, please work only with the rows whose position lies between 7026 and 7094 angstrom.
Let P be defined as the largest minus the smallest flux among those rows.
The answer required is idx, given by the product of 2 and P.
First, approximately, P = 1.21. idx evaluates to 2.4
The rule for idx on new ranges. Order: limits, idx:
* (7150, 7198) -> 0.9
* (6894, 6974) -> 1.6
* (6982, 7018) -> 1.3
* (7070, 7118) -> 1.8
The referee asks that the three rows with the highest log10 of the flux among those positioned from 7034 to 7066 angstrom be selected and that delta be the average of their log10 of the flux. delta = 1.08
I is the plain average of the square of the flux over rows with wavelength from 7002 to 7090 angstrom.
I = 133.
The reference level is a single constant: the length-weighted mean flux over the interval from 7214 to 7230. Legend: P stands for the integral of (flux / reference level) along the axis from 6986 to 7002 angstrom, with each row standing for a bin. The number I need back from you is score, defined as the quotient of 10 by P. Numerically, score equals 0.57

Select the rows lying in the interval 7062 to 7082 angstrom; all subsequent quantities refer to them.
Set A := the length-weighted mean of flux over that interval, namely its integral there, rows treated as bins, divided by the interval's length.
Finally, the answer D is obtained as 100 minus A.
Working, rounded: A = 11.2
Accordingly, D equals 88.8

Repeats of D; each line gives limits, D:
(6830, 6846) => 88.4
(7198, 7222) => 89.4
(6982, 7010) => 88.3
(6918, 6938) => 88.2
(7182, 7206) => 89.4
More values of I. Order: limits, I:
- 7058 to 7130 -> 121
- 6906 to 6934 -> 138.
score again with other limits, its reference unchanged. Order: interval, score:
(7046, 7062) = 0.57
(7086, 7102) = 0.61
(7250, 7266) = 0.59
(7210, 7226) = 0.62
